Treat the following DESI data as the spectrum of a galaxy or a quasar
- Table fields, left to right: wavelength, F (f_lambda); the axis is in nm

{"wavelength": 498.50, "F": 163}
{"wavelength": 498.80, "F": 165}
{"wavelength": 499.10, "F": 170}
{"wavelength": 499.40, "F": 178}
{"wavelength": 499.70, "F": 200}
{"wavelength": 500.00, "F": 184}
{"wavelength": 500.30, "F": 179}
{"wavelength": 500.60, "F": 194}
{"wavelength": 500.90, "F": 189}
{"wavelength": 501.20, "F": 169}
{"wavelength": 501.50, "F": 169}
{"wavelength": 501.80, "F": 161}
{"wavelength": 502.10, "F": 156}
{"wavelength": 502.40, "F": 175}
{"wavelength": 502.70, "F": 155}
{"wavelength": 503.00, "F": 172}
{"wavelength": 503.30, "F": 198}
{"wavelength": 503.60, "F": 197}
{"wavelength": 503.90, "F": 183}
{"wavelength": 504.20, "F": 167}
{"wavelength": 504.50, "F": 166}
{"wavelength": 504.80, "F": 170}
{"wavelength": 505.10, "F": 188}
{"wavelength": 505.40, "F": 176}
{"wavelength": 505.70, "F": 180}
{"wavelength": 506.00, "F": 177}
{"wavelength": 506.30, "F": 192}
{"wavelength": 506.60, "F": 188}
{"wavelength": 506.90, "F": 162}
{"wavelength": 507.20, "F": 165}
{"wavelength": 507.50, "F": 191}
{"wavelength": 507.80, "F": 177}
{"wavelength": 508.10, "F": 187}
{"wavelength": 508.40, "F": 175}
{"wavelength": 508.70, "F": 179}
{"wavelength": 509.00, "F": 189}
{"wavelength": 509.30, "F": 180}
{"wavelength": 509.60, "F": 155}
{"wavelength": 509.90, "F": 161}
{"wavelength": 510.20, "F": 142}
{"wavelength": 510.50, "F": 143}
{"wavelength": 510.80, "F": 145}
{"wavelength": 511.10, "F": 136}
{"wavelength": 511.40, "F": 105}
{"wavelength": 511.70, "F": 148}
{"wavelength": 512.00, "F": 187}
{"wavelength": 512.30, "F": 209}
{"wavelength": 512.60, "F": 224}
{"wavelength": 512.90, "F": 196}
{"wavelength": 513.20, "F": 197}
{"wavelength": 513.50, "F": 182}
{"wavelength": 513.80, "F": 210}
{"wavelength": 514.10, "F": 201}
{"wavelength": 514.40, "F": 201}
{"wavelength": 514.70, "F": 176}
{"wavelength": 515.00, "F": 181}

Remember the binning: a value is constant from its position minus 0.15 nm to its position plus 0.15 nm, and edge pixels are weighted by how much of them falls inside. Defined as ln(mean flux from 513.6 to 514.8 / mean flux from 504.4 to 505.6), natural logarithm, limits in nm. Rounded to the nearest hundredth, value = 0.12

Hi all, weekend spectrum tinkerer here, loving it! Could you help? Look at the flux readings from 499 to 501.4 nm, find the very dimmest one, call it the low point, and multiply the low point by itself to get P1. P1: 28561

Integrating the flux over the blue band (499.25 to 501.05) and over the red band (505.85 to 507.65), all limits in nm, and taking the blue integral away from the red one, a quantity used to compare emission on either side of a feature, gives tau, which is -15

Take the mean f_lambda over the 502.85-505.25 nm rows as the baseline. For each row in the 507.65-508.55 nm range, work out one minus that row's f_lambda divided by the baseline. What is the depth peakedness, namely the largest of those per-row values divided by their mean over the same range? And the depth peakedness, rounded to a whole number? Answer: 11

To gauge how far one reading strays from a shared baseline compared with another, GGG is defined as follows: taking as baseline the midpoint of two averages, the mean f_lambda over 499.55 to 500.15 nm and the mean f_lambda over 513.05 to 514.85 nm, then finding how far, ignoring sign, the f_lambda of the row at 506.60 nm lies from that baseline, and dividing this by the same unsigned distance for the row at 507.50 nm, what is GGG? 2.3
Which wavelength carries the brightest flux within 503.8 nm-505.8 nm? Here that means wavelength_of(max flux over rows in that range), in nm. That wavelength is 505.10 nm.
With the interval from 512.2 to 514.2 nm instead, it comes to 512.60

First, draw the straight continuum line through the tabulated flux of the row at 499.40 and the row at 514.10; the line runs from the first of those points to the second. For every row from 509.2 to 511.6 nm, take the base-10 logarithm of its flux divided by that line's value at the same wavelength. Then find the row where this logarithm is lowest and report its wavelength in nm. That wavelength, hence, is 511.40 nm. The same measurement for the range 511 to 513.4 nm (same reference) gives 511.40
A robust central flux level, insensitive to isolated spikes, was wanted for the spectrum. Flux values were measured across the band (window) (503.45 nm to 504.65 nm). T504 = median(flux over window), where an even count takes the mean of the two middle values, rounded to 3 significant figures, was 175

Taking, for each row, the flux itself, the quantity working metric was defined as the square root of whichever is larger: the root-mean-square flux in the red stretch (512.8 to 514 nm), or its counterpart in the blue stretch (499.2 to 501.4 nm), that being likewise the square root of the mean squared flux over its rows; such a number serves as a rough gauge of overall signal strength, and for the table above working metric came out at 14.0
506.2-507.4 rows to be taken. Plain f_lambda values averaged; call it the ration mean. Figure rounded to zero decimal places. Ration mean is 177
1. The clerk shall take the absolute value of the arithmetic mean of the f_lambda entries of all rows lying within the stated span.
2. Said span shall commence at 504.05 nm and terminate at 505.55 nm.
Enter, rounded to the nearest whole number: 173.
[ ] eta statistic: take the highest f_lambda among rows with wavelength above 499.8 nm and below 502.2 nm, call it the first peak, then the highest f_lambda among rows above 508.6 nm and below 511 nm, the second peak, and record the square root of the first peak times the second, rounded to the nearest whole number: 191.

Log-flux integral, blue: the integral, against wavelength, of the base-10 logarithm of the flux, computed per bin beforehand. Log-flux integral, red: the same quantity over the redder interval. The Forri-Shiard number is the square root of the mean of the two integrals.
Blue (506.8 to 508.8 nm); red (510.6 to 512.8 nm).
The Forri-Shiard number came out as 2.16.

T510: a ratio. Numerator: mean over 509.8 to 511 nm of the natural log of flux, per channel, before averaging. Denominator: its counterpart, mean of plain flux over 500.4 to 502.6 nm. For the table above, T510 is 0.0288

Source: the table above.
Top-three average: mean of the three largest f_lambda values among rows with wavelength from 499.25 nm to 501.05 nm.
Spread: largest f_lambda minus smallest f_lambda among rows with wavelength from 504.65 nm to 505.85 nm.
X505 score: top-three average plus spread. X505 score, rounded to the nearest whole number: 212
